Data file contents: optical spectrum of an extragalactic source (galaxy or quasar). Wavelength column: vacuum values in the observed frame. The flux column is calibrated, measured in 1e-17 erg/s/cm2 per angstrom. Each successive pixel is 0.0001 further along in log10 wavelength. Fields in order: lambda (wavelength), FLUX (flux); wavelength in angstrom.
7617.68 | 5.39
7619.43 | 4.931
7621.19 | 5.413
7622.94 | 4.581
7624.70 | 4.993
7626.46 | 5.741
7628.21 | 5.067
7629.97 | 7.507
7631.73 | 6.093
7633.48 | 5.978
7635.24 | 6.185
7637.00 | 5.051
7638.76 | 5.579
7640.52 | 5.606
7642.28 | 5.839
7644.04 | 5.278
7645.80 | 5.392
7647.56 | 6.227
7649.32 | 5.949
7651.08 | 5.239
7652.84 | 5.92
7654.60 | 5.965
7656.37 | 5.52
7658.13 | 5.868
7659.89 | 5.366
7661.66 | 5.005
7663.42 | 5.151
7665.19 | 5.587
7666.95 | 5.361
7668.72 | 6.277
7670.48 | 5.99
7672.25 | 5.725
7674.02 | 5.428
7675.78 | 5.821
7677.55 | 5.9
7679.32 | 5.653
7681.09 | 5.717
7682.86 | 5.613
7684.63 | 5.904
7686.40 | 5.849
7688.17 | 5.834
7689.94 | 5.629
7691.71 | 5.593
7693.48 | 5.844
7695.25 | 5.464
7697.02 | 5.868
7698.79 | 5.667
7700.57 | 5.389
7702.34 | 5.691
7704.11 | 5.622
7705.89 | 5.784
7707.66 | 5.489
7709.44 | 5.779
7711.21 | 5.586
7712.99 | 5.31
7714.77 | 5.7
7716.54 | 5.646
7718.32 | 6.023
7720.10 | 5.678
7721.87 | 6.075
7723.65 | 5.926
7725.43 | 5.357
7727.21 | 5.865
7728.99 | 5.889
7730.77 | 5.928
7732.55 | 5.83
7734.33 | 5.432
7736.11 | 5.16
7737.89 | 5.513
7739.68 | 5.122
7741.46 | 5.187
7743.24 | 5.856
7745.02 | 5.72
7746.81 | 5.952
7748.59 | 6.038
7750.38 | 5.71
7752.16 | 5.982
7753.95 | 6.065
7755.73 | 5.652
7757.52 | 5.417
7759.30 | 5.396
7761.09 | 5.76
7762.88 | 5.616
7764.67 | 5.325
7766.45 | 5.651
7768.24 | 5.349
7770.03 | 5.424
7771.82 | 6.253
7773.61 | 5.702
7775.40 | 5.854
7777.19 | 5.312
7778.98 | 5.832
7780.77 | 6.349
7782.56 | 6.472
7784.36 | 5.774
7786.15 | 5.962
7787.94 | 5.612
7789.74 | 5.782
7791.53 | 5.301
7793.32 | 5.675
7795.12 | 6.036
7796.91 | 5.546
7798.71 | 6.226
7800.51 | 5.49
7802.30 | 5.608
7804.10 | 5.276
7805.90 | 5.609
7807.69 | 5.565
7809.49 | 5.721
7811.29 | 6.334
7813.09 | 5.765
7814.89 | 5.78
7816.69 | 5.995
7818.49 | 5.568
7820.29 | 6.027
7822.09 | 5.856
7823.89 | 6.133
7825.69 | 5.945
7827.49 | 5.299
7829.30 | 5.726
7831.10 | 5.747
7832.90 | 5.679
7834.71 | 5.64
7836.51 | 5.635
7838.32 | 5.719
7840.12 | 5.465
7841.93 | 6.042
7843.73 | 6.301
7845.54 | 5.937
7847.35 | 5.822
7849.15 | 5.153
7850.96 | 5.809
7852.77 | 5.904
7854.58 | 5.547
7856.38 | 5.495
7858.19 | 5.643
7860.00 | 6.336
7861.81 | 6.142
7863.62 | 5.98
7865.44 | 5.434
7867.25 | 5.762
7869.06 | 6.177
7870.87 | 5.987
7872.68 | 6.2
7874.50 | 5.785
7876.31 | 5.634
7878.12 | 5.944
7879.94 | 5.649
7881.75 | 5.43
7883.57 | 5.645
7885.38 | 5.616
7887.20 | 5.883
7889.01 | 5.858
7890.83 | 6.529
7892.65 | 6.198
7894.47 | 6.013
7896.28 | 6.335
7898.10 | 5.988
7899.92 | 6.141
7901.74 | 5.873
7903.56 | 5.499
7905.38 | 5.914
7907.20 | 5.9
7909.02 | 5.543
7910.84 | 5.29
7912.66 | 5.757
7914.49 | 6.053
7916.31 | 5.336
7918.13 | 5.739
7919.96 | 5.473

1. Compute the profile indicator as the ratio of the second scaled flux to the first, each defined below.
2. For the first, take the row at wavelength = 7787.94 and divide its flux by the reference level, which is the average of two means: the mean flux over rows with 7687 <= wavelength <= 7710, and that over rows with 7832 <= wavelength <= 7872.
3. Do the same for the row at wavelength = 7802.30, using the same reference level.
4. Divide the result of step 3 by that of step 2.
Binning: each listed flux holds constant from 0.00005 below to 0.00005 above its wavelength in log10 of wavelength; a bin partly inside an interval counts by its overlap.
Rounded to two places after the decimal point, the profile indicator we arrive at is 1.00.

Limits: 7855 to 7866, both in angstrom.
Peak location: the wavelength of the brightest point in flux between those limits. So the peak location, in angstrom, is 7860.00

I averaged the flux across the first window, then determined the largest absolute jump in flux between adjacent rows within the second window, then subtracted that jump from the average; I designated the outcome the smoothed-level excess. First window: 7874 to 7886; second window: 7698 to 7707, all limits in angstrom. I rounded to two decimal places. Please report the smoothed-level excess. 5.37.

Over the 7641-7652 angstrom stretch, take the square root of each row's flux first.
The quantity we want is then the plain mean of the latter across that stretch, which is 2.38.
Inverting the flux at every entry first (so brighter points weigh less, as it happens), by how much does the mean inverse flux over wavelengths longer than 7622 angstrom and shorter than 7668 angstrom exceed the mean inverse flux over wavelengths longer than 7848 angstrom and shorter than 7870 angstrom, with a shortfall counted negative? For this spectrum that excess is 0.006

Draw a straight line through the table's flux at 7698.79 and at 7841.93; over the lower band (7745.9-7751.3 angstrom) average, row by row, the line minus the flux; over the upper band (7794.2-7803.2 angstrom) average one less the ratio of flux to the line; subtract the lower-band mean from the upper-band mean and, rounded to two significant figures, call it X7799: 0.13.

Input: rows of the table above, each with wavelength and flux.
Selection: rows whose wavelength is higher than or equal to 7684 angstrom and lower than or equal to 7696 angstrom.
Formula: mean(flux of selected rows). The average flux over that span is 5.73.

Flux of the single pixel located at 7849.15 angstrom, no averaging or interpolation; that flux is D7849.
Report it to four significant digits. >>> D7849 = 5.153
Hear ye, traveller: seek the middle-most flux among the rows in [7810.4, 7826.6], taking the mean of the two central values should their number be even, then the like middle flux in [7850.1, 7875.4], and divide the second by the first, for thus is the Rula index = 0.99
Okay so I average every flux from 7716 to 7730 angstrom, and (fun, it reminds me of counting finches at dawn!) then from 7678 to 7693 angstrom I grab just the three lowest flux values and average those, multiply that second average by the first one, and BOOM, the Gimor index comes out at 32.6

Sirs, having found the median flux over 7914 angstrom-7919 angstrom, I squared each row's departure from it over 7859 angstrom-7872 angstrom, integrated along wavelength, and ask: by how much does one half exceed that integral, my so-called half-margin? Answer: -1.2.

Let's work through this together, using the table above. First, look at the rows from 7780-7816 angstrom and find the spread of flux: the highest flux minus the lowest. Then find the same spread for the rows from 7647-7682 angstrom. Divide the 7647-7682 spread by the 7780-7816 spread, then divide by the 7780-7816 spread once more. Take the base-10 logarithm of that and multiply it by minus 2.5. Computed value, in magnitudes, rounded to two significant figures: 0.13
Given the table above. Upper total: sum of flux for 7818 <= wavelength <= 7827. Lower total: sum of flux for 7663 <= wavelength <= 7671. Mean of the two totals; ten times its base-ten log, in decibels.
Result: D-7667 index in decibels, 14.6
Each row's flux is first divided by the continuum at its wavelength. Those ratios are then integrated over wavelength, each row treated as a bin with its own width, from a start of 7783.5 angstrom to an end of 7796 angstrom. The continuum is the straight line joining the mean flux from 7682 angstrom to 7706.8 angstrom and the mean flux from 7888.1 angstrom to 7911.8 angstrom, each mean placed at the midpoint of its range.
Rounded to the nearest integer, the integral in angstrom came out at 12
